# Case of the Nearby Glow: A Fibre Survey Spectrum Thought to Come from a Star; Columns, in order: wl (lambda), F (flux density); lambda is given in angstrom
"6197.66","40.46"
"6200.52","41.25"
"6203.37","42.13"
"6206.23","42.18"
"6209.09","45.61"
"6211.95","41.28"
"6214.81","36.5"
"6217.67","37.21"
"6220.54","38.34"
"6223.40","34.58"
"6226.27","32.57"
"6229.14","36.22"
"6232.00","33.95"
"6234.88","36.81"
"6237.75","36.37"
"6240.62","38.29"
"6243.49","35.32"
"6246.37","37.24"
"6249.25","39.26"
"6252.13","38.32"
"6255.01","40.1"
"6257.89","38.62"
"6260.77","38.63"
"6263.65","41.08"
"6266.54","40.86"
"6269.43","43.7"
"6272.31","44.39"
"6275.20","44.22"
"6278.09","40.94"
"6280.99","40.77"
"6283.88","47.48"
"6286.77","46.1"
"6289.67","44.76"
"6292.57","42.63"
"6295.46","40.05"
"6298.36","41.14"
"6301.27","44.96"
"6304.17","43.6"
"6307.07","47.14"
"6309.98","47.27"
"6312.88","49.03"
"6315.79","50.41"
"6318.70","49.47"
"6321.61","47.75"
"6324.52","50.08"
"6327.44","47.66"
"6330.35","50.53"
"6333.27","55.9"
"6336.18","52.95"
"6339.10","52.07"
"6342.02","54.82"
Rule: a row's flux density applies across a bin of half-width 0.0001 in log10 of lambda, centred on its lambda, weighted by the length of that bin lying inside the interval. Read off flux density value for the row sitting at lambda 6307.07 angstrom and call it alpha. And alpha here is 47.14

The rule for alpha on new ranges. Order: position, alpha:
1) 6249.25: 39.26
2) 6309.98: 47.27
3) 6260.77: 38.63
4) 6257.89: 38.62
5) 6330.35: 50.53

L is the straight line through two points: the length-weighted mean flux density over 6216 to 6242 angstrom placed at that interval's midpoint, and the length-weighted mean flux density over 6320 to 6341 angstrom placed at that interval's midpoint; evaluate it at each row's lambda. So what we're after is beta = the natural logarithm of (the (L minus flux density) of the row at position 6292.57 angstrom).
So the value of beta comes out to 1.0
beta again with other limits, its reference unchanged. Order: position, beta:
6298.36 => 1.6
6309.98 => -0.3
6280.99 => 1.1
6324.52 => -2.3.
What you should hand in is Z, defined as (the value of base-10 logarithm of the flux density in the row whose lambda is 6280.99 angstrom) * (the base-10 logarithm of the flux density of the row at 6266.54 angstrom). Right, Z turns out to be 2.59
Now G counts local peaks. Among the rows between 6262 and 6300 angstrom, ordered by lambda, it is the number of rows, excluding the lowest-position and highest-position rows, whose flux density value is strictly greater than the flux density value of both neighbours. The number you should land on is 2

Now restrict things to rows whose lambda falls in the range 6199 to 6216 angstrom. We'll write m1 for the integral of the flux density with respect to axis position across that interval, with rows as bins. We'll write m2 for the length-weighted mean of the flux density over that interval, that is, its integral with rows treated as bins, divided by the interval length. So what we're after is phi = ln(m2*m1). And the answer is 10.3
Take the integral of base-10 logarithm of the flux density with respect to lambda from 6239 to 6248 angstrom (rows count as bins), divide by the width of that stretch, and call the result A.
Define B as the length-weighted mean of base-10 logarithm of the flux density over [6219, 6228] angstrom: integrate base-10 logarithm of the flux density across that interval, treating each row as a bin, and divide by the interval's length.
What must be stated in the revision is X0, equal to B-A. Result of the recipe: -0.023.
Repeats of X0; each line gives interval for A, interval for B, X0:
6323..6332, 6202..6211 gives -0.059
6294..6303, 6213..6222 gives -0.050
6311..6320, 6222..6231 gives -0.158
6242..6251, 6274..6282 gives 0.050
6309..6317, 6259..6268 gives -0.088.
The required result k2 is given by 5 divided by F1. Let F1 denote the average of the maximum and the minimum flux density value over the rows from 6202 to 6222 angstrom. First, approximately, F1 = 41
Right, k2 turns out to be 0.122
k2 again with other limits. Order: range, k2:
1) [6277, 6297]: 0.114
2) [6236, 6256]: 0.133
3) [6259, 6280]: 0.120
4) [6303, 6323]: 0.106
